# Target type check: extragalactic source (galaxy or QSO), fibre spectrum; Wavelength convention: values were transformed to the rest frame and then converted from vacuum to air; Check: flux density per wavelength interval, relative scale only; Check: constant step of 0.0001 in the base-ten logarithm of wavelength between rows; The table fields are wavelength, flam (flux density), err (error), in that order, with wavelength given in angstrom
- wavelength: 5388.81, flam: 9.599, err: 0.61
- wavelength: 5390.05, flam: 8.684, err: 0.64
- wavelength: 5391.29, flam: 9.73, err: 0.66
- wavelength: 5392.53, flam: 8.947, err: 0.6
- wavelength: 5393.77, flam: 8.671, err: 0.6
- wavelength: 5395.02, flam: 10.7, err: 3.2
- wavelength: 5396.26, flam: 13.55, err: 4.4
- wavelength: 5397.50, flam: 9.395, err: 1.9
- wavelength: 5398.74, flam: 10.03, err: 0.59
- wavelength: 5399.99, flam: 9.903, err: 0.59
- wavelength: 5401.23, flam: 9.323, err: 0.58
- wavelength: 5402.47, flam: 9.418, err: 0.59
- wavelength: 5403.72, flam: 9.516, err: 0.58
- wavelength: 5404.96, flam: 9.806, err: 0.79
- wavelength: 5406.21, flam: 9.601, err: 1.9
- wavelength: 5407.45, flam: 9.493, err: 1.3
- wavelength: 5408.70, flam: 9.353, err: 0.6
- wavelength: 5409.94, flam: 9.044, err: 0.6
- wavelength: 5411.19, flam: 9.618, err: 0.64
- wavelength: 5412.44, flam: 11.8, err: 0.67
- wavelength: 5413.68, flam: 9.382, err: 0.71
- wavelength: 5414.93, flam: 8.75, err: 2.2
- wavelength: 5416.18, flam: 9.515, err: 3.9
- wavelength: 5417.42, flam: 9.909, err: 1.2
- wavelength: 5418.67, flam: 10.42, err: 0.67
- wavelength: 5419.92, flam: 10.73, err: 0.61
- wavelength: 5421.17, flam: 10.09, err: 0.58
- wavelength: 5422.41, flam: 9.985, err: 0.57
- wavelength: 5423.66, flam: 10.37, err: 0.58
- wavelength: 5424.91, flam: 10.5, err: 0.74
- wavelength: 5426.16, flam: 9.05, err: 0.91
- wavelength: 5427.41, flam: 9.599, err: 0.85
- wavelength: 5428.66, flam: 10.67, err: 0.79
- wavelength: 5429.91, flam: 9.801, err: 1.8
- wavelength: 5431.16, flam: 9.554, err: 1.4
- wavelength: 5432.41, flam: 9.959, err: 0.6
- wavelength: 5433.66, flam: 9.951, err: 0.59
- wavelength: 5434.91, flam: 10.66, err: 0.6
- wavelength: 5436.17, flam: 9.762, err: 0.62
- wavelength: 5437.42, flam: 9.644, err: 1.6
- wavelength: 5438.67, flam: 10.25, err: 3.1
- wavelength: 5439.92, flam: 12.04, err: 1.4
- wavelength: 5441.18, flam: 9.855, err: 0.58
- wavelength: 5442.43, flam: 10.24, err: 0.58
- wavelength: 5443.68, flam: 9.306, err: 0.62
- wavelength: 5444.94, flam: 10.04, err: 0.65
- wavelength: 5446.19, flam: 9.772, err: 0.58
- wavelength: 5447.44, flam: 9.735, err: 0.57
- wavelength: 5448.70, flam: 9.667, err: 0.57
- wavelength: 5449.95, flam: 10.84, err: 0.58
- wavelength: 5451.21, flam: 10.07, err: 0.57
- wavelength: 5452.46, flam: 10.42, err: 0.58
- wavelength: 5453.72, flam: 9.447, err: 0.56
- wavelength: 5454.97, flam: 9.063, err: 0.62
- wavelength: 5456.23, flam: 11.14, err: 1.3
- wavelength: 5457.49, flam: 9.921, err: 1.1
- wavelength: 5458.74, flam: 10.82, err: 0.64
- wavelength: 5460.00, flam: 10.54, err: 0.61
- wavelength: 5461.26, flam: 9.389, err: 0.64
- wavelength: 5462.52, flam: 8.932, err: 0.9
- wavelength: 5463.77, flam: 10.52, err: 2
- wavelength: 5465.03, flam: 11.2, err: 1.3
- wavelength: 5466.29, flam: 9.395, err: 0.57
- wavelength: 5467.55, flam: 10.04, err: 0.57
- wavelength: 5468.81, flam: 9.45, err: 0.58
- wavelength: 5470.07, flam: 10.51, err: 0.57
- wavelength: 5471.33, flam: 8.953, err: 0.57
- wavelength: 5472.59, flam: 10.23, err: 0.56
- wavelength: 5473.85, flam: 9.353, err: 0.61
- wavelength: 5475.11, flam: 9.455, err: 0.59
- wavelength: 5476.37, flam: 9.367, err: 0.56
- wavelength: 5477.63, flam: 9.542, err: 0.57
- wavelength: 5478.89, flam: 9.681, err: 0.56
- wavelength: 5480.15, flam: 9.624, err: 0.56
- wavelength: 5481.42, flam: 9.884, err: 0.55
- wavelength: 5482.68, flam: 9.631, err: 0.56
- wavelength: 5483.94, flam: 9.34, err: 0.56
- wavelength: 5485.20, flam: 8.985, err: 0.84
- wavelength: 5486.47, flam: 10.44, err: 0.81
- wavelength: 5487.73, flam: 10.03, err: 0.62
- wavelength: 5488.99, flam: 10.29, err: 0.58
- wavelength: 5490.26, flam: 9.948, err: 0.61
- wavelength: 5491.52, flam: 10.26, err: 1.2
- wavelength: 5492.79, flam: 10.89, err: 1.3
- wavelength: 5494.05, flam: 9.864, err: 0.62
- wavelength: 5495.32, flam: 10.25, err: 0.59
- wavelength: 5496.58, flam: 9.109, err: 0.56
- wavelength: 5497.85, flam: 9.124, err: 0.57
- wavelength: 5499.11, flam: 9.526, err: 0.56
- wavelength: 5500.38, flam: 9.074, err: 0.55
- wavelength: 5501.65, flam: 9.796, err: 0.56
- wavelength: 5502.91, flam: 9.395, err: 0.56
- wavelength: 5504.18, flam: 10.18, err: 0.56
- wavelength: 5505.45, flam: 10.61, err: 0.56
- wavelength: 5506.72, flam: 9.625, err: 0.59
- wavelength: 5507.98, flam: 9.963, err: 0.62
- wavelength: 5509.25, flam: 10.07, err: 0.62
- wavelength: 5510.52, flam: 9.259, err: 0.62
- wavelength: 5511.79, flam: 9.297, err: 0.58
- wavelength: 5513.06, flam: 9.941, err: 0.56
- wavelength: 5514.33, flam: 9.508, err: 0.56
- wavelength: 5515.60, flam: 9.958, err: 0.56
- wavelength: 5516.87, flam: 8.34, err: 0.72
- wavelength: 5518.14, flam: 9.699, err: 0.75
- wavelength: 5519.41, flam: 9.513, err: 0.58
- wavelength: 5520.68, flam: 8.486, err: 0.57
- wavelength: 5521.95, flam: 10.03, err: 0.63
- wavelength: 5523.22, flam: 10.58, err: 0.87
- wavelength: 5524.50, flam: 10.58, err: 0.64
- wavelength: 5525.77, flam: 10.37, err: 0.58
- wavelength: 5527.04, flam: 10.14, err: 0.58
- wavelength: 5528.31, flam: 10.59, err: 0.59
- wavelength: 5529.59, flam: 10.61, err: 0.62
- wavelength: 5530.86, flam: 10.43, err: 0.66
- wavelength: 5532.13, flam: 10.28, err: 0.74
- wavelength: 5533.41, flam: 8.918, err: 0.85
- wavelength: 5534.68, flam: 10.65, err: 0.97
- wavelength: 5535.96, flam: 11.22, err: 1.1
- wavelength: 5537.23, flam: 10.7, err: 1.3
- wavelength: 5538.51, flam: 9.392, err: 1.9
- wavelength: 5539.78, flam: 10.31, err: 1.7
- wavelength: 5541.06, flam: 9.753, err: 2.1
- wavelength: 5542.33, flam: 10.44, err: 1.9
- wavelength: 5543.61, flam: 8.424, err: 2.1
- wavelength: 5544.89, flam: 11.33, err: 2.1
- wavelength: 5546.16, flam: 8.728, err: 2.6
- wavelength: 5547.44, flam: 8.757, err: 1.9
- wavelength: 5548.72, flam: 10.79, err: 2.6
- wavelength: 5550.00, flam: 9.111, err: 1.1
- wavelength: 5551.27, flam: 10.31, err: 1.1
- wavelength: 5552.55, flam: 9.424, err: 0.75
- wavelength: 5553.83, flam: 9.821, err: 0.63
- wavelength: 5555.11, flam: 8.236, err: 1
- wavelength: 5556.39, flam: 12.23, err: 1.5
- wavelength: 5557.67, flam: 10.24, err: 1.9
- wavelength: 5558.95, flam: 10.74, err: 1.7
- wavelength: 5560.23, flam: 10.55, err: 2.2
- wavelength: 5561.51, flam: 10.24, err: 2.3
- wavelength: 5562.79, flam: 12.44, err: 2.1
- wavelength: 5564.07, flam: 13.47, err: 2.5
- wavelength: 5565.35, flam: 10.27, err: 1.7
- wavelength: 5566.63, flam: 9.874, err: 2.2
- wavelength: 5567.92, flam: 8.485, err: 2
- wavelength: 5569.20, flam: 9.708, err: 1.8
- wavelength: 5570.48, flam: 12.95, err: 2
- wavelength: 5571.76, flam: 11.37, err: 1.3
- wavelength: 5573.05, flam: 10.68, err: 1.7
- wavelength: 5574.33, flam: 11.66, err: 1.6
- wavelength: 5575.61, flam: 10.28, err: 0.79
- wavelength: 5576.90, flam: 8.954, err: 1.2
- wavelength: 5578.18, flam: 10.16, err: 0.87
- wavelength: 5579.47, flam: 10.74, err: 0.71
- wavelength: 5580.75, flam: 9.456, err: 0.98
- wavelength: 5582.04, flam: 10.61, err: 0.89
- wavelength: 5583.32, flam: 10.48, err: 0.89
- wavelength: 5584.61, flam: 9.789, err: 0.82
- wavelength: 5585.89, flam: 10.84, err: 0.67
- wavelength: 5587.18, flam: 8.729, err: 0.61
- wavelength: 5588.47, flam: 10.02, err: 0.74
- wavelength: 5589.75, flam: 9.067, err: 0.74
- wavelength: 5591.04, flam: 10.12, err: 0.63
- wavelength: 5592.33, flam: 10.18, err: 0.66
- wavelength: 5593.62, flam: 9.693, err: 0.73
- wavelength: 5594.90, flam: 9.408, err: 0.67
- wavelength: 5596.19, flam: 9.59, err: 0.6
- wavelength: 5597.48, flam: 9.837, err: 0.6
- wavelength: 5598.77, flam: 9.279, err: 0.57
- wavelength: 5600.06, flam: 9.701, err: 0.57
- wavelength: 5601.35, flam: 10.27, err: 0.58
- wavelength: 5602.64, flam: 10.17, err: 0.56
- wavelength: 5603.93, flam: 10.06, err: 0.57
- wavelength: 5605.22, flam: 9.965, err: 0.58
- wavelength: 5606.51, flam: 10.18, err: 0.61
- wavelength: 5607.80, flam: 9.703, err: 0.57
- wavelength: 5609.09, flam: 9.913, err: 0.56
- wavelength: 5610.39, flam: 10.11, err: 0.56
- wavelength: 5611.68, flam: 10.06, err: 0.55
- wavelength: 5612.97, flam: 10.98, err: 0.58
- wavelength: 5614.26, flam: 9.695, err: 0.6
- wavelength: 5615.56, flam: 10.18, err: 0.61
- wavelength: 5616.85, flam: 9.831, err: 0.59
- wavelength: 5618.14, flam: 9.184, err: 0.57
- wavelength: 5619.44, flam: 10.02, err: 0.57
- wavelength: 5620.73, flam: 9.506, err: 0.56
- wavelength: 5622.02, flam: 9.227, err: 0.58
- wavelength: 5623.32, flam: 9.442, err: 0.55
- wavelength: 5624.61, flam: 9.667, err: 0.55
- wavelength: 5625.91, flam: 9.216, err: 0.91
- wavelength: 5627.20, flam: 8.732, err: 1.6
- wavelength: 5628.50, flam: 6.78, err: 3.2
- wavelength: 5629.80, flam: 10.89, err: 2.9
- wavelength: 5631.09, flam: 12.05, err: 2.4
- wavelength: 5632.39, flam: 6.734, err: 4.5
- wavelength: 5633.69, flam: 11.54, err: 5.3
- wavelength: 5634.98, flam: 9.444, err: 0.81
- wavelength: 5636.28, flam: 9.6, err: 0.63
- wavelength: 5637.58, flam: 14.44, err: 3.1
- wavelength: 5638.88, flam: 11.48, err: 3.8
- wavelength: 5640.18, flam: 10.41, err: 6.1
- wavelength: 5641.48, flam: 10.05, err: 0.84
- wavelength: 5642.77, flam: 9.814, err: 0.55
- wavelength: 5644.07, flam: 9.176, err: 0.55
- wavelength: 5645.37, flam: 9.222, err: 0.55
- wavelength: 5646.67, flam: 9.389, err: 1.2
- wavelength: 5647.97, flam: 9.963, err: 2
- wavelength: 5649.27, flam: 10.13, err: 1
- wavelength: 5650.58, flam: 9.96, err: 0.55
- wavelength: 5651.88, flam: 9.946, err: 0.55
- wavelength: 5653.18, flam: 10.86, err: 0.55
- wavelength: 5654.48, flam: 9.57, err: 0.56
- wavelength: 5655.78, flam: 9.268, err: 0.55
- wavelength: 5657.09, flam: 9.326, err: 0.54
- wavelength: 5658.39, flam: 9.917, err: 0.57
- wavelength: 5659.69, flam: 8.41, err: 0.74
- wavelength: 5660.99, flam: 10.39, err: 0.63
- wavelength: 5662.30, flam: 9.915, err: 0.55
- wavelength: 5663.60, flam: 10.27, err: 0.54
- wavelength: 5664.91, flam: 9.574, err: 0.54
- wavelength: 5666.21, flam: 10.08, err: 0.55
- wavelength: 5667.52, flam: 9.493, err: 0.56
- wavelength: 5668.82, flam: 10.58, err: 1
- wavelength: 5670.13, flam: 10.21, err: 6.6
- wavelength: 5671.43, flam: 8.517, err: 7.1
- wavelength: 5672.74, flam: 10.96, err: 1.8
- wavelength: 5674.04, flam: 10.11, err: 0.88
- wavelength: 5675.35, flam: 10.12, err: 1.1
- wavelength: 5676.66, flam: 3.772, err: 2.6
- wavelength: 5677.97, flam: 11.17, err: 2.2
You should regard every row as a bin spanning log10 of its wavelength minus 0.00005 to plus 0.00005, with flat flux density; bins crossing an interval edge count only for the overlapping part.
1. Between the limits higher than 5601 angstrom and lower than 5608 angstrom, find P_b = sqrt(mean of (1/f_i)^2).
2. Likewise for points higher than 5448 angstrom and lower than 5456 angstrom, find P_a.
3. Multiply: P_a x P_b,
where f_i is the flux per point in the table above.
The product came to 0.0101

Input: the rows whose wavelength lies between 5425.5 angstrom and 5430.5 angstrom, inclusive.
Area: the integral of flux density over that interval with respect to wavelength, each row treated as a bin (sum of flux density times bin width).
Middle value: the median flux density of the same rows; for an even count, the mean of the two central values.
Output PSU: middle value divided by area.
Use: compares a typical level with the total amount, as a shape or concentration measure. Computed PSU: 0.198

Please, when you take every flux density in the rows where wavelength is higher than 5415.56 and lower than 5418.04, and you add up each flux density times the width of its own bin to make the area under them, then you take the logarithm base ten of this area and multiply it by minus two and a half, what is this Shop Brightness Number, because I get -3.46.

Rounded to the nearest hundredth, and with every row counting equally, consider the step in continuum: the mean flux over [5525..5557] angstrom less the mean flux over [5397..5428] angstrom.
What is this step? 0.25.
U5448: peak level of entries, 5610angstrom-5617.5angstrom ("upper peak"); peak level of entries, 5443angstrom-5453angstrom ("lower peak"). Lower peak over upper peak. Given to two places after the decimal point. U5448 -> 0.99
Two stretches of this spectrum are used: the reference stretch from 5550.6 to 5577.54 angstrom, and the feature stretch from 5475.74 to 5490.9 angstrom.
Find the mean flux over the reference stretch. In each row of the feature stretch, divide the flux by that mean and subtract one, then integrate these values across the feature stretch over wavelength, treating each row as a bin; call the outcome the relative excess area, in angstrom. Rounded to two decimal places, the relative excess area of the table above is -1.20 angstrom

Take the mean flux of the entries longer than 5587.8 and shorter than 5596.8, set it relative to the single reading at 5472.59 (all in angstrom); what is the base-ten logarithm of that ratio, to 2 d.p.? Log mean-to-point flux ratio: -0.02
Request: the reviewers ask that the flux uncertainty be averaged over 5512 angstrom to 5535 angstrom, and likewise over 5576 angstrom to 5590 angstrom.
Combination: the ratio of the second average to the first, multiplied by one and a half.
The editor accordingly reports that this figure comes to 1.9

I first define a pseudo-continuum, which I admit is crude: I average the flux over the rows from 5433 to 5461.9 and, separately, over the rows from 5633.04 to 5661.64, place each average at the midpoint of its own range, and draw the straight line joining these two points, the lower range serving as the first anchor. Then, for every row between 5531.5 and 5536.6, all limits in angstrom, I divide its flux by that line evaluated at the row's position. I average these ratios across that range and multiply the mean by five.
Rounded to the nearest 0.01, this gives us 5.08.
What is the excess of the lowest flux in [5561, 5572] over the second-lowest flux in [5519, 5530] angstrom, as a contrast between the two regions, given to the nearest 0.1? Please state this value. -1.0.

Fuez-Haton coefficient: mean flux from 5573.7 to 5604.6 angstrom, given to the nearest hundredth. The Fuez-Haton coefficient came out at 9.96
